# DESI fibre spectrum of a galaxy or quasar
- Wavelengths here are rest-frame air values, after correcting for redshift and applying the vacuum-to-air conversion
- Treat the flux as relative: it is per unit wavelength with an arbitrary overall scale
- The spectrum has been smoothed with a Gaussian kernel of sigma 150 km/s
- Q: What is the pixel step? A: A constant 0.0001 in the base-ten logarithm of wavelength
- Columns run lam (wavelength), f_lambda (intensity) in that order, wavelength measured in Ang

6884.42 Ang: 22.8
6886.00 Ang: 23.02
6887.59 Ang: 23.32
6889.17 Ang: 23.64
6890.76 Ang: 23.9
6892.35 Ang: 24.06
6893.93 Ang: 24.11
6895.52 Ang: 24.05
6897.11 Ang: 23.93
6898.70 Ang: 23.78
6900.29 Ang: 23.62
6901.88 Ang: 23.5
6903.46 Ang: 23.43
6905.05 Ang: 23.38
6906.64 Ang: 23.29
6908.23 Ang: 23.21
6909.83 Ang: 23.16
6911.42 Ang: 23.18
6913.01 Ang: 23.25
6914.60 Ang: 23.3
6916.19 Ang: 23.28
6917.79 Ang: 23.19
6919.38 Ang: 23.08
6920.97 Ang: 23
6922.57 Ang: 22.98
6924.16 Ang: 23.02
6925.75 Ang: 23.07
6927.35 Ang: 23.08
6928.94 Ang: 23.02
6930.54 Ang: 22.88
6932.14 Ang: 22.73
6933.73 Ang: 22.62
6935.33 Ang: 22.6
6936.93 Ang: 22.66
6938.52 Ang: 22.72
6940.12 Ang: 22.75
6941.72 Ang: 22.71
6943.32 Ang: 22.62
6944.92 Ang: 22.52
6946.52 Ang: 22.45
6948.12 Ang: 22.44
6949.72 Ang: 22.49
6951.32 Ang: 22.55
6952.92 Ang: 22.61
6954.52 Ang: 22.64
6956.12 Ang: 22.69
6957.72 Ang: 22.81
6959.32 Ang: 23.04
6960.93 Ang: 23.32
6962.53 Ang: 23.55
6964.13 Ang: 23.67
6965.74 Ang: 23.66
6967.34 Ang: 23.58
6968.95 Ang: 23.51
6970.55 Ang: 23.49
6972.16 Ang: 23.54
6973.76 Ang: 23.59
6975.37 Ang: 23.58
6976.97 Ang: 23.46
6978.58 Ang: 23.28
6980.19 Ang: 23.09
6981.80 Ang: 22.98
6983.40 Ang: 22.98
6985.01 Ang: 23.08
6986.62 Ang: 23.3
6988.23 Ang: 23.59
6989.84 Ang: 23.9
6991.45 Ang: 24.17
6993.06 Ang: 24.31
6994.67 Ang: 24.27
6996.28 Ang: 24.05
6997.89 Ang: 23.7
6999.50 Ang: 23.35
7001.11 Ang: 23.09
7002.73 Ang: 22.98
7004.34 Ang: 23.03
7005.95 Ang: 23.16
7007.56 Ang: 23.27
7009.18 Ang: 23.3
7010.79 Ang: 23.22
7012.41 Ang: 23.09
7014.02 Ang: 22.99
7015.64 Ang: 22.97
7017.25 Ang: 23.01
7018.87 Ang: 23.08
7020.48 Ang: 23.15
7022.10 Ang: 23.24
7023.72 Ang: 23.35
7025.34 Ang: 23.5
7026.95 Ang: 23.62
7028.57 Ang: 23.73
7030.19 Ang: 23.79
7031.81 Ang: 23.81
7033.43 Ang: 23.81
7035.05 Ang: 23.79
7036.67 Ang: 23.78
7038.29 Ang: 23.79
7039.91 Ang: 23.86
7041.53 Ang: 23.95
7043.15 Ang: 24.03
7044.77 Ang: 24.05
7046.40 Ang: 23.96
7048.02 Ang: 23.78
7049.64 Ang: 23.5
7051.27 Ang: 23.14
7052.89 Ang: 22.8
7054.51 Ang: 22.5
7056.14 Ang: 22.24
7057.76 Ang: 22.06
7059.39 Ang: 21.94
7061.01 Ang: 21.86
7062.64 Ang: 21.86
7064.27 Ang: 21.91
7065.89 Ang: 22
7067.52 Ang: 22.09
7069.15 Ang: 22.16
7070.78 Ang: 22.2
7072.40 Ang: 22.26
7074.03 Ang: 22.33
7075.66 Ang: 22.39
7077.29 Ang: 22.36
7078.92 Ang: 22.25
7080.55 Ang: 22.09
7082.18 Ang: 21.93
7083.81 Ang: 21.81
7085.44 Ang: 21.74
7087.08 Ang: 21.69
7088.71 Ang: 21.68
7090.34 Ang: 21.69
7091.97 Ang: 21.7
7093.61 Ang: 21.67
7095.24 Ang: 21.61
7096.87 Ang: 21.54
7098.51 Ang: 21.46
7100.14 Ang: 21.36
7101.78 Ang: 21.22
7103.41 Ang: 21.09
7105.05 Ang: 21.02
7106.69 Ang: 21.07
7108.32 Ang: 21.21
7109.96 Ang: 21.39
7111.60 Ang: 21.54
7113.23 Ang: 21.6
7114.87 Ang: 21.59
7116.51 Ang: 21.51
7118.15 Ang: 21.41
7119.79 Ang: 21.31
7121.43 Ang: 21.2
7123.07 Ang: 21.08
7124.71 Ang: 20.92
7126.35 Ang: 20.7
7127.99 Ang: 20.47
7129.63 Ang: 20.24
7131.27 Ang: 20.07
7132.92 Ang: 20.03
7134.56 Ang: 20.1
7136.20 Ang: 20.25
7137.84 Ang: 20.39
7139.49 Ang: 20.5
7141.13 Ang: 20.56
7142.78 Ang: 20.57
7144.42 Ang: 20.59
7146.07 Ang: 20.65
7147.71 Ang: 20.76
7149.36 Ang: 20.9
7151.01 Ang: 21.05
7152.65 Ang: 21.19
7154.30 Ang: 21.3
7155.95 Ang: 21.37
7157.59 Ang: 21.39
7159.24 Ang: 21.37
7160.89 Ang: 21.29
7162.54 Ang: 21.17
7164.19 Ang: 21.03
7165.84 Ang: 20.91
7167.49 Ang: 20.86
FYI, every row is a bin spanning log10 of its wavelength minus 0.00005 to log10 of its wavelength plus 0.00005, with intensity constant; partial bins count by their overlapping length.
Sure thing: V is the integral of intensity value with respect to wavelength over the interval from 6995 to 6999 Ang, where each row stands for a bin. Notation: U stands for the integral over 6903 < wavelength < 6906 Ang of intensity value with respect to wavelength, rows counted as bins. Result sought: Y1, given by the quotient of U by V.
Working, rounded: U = 70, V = 96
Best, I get 0.7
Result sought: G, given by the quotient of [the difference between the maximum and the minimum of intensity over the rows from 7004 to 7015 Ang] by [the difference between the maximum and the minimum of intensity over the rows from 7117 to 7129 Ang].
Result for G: 0.3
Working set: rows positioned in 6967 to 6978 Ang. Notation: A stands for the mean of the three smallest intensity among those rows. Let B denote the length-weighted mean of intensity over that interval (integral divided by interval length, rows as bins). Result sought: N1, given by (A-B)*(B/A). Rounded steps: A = 23.5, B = 23.5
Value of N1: -0.04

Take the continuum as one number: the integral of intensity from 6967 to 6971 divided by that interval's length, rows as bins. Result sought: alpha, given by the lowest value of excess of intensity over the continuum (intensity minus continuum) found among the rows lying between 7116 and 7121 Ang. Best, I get -2.2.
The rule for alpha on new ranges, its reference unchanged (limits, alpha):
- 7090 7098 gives -2.0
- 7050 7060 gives -1.6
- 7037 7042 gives 0.3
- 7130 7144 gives -3.5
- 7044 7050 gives 0.0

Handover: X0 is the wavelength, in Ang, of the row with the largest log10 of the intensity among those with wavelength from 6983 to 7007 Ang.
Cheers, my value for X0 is 6993.06 Ang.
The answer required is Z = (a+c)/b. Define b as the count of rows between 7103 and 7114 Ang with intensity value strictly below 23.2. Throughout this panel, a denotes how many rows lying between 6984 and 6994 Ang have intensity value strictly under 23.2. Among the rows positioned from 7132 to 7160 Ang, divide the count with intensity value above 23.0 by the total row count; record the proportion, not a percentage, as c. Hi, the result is 0.1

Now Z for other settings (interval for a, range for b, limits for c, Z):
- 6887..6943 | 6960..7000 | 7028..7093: 4.6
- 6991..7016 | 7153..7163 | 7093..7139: 1.2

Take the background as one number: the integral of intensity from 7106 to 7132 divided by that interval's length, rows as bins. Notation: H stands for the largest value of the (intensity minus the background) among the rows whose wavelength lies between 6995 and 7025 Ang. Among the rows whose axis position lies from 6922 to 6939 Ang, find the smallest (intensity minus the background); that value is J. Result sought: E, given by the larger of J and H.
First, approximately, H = 2.96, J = 1.51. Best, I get 2.96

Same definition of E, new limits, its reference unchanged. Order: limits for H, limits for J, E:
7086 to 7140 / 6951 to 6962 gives 1.46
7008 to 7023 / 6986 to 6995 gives 2.21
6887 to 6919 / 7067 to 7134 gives 3.02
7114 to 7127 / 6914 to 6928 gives 1.89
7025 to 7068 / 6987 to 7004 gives 2.96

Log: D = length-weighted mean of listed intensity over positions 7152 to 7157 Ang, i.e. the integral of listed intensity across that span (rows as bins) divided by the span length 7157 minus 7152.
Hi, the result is 21.3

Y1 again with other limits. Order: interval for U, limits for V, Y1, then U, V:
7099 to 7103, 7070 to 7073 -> 1.3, 85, 67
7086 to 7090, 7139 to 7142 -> 1.4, 87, 62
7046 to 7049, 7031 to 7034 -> 1.0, 72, 71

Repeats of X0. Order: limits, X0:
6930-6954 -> 6930.54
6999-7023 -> 6999.50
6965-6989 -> 6965.74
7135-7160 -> 7157.59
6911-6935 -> 6914.60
